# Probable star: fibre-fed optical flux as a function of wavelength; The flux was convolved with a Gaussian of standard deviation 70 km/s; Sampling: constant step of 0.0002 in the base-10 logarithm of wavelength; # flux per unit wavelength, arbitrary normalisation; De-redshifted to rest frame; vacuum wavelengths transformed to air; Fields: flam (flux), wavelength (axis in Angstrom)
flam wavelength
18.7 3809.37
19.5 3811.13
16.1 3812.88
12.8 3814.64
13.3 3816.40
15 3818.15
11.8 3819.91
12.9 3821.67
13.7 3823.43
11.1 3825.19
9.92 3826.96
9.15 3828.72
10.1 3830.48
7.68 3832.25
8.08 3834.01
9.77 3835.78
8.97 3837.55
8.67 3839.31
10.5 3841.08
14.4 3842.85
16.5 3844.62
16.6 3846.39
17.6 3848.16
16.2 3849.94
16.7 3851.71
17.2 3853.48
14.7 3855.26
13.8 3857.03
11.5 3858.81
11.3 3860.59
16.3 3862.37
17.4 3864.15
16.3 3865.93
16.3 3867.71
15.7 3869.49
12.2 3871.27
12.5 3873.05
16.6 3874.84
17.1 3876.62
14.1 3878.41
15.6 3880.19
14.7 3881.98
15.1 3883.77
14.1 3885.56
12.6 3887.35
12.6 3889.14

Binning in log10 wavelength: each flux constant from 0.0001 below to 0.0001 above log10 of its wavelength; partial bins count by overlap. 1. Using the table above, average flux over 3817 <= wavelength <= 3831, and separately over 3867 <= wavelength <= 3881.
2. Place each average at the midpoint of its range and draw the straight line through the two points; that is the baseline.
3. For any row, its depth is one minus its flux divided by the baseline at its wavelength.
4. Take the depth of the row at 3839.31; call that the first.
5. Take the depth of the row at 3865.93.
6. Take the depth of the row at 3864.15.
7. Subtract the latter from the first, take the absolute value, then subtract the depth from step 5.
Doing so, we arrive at 0.66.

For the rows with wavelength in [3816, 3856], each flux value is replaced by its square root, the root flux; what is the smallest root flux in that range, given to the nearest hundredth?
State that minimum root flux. 2.77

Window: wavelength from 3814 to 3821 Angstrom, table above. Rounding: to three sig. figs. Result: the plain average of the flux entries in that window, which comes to 13.2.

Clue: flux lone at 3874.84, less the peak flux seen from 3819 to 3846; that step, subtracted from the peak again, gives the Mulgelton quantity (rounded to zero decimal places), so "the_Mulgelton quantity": 16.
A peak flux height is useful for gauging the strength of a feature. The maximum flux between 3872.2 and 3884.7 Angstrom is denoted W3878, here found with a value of 17.1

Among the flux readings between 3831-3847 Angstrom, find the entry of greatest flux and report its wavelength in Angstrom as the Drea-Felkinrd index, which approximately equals 3846.39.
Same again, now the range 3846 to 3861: 3848.16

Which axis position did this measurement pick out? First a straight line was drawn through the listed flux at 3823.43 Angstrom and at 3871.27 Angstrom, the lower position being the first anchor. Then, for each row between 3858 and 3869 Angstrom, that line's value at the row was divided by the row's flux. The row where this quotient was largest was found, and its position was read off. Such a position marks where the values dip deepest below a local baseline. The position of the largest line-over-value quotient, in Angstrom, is 3860.59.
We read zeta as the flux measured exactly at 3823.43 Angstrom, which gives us 13.7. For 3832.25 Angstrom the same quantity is 7.68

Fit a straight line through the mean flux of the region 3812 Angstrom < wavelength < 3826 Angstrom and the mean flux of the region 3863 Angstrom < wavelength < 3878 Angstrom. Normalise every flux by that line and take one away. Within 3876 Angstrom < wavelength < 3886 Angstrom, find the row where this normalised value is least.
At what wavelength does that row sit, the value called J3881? 3885.56 Angstrom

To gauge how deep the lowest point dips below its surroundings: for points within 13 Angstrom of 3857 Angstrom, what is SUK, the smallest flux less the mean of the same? -4.3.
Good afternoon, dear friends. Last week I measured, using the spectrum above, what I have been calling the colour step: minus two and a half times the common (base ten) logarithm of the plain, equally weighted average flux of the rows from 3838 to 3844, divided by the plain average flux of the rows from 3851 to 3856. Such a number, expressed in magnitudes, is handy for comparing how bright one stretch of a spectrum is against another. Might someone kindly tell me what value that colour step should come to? 0.4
